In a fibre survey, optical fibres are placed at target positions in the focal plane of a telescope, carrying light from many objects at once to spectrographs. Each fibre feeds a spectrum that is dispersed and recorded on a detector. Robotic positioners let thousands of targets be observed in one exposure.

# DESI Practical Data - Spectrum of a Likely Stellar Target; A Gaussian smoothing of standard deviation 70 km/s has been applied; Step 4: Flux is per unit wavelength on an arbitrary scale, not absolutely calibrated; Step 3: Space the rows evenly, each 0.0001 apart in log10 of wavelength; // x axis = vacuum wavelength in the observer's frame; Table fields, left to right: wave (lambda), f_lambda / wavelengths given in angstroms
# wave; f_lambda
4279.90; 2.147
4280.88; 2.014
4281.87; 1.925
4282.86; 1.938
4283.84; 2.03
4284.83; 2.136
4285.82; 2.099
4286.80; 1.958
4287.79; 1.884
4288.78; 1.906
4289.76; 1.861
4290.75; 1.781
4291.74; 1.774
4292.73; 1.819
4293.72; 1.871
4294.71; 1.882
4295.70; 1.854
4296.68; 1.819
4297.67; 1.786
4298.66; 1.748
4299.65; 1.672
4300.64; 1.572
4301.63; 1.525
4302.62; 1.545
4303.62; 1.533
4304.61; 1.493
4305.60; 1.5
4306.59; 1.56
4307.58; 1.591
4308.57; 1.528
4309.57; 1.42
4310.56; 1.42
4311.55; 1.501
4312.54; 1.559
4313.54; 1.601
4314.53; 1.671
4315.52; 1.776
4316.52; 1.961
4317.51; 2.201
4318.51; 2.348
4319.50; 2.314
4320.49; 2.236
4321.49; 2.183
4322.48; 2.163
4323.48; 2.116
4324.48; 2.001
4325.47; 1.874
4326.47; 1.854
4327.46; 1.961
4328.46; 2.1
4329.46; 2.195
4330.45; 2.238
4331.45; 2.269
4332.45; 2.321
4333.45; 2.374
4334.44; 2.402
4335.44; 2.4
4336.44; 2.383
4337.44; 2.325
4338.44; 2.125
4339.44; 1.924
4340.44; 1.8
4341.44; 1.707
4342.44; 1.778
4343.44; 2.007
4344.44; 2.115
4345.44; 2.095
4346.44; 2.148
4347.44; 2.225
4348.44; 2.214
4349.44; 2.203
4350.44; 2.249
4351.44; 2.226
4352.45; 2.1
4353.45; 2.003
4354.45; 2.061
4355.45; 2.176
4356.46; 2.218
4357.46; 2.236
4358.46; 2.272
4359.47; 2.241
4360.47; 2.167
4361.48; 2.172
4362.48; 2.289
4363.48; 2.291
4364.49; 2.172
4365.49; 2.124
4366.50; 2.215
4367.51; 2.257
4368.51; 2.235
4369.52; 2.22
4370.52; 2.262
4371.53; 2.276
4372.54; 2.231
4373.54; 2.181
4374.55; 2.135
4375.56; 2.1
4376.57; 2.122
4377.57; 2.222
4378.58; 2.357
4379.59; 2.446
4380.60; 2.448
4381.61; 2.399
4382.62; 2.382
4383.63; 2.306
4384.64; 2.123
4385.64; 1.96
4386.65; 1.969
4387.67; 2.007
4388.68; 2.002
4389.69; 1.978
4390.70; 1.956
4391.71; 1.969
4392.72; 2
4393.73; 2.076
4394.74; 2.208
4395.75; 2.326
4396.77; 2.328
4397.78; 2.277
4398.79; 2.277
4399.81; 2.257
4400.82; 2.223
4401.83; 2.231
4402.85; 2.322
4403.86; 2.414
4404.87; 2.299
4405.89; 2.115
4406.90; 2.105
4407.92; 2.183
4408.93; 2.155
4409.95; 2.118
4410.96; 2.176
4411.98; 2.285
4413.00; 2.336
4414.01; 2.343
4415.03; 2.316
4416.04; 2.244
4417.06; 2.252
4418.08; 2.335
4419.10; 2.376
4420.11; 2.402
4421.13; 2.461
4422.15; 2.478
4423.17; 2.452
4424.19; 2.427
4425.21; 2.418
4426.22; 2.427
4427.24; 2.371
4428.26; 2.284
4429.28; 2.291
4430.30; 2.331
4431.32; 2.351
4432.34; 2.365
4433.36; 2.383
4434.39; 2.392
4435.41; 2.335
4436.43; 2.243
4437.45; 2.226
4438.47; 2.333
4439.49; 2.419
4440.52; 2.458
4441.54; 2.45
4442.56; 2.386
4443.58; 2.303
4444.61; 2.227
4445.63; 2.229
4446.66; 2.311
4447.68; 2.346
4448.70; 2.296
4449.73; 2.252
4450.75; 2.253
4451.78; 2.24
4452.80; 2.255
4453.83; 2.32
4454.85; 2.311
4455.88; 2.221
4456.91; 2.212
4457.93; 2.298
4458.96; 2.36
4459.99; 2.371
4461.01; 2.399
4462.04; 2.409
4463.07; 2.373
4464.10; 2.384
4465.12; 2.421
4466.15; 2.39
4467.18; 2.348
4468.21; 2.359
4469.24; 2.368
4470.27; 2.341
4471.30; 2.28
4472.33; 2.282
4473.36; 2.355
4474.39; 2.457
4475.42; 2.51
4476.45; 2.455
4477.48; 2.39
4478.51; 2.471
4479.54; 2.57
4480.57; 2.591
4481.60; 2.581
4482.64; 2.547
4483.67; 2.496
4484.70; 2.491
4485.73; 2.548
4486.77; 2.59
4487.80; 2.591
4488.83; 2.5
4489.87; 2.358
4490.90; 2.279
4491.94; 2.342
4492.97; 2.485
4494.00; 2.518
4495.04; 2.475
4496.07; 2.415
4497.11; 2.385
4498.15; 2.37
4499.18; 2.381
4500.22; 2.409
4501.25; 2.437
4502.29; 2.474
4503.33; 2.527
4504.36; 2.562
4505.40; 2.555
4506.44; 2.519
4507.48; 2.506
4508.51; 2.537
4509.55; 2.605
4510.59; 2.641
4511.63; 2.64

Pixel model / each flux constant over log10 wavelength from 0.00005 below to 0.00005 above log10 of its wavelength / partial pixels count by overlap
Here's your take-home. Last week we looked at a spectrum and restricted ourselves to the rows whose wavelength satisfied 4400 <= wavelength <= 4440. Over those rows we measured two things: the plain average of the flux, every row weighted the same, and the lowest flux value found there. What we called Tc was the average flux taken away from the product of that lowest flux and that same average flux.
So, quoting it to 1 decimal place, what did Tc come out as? 2.6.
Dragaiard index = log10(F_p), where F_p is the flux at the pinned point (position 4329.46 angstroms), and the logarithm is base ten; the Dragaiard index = 0.34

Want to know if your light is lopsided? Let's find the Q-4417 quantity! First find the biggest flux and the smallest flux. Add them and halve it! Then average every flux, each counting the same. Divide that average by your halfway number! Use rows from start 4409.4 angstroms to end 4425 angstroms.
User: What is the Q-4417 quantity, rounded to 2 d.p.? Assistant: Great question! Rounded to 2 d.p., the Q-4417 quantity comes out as 1.02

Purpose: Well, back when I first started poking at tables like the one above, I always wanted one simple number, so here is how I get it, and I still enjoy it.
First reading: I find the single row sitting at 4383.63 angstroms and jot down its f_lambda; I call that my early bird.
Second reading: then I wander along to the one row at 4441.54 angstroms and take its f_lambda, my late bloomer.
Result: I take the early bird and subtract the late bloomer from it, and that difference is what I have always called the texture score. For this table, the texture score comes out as -0.14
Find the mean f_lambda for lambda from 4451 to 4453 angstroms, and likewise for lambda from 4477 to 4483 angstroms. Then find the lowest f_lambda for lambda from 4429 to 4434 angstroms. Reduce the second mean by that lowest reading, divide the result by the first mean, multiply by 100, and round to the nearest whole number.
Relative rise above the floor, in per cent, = 10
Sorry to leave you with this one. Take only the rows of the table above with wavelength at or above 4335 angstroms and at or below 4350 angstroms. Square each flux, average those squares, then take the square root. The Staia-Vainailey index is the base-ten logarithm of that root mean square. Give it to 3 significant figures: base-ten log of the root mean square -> 0.324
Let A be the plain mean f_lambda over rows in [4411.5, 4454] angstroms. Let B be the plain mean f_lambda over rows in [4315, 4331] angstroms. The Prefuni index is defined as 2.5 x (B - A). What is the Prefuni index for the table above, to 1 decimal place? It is -0.6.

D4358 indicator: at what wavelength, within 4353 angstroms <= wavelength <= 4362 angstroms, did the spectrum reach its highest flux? 4358.46 angstroms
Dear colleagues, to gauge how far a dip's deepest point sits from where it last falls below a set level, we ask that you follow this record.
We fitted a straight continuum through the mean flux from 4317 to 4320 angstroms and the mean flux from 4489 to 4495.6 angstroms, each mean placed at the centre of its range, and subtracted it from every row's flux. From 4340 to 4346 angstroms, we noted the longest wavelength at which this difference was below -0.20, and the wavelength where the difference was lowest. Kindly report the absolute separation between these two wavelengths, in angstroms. 4.0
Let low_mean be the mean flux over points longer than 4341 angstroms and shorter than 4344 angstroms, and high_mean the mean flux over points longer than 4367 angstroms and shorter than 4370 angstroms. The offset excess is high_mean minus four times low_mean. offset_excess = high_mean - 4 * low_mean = -5.1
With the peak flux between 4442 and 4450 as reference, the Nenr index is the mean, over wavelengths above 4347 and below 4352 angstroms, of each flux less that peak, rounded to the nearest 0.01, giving -0.16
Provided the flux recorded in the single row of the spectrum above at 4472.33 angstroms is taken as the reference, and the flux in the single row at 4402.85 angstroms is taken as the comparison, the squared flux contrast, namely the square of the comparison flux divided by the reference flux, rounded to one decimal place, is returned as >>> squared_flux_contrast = 1.0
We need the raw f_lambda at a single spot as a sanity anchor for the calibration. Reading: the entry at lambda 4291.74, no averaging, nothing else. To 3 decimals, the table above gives 1.774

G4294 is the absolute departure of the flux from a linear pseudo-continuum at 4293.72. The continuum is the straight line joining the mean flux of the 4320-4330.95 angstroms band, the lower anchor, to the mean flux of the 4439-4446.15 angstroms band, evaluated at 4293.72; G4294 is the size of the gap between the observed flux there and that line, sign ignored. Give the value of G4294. 0.140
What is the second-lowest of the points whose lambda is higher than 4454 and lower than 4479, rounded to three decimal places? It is 2.221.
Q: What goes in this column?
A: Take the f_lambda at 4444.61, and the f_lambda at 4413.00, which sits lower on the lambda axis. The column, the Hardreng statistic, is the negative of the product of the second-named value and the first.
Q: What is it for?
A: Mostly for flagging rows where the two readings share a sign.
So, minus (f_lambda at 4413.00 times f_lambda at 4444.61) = -5.2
